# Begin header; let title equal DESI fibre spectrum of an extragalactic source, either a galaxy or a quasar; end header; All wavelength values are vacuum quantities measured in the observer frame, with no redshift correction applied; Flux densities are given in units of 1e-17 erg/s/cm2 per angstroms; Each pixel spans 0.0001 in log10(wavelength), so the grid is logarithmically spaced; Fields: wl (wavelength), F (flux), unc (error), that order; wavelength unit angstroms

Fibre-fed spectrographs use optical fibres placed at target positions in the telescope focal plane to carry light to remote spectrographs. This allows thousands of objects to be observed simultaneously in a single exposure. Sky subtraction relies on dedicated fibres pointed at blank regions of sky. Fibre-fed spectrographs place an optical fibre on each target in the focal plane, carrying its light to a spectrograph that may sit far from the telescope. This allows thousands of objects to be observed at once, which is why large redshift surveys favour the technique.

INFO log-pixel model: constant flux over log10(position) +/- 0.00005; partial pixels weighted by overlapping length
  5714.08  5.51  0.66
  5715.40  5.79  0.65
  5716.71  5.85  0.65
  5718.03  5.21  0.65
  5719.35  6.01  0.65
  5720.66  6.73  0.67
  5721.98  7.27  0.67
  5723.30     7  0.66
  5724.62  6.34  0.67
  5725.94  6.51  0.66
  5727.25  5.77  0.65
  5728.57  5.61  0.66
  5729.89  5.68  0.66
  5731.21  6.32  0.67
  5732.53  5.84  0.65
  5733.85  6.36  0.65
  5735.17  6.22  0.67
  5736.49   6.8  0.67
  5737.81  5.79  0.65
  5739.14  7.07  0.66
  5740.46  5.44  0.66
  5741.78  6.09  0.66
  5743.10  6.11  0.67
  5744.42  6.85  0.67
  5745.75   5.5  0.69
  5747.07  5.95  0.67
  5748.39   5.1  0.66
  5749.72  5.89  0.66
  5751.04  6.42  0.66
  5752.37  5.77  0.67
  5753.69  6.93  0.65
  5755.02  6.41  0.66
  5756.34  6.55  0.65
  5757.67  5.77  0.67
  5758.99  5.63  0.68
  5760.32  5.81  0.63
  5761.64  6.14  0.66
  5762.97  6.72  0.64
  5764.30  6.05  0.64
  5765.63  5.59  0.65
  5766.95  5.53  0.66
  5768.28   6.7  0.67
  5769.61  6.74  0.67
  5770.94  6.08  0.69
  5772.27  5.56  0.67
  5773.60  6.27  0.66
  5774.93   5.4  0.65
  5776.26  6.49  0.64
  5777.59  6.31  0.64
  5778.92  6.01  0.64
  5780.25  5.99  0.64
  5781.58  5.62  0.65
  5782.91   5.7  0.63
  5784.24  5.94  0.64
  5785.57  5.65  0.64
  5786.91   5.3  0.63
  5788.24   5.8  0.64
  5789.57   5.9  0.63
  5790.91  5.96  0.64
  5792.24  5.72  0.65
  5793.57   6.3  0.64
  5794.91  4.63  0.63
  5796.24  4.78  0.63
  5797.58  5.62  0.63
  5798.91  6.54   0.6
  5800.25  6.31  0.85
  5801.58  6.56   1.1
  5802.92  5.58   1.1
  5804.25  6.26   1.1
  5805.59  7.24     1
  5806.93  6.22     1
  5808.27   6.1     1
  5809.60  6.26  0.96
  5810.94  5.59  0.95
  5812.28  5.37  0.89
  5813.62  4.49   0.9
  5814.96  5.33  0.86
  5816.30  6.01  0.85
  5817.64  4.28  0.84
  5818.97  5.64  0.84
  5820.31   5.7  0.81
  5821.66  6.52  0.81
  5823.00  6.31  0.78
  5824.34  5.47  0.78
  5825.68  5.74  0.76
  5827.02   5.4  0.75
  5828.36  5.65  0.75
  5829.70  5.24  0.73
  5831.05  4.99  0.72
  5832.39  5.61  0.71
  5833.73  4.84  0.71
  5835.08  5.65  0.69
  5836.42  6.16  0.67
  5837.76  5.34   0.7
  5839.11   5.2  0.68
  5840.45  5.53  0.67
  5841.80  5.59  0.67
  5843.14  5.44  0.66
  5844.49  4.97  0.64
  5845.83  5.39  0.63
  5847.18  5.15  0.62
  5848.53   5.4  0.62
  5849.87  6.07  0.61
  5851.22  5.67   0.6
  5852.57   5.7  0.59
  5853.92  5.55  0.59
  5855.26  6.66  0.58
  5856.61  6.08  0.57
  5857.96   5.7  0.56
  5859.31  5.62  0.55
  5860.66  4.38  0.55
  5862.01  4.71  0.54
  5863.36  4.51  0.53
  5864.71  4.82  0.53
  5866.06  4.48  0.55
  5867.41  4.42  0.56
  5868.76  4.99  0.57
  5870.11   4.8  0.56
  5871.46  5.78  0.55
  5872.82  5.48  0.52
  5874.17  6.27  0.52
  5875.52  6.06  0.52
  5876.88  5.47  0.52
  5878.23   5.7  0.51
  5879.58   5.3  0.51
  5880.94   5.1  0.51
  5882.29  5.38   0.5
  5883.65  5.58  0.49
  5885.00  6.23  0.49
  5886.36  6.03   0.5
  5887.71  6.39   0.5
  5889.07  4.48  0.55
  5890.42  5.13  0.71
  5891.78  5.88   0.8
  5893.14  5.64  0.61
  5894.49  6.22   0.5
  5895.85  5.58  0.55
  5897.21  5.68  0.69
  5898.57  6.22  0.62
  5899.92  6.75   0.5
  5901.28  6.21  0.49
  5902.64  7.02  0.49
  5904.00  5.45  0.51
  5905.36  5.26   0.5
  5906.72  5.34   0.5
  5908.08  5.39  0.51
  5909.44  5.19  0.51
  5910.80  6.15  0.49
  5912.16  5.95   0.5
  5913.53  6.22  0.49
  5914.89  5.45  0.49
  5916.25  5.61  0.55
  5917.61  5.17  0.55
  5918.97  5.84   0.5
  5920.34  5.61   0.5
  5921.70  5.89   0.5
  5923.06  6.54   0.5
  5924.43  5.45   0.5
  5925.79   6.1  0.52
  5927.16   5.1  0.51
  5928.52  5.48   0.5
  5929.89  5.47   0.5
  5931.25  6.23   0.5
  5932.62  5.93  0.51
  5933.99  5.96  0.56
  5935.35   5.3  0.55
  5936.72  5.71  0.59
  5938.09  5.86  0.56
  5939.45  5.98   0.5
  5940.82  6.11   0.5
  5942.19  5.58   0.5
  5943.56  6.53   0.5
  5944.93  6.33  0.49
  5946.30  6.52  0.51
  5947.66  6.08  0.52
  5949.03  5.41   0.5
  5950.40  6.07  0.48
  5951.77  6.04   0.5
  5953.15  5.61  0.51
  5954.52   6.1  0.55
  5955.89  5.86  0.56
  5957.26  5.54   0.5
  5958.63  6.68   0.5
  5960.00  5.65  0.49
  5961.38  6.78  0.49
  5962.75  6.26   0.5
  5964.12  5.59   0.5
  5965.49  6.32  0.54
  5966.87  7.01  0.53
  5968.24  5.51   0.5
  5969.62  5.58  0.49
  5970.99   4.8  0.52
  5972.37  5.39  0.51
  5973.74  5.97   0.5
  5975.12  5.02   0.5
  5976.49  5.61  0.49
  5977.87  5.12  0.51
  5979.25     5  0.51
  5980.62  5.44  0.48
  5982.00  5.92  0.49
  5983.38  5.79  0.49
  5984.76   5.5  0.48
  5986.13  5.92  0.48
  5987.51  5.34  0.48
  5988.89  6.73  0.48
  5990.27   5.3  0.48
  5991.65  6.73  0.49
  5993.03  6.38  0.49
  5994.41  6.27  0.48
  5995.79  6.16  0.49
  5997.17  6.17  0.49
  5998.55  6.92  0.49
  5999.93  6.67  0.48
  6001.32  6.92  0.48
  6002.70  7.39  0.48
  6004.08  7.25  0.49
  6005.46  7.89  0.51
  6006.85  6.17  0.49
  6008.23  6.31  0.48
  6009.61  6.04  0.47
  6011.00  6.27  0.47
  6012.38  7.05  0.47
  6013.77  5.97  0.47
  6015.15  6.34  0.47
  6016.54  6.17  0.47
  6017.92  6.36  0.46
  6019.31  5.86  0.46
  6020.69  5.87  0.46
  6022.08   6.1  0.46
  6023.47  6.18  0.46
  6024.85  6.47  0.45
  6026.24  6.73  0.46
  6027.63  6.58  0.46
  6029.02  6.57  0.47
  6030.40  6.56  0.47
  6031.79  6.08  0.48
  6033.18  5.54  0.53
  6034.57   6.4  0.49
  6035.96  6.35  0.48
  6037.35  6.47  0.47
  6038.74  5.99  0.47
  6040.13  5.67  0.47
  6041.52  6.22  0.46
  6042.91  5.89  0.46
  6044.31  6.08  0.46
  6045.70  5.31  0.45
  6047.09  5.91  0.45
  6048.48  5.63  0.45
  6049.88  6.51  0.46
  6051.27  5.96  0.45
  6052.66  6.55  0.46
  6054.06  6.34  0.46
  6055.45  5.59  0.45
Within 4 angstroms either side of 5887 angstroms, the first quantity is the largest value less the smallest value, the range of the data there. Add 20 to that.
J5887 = 21.9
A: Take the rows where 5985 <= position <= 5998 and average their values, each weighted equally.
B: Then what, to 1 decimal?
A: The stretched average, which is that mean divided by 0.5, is 12.2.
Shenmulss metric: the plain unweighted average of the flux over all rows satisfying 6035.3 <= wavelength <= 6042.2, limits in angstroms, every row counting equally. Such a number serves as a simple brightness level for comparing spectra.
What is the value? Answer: 6.14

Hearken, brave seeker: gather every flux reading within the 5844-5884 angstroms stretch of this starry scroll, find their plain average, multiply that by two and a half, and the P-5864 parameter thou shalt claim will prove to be 13.4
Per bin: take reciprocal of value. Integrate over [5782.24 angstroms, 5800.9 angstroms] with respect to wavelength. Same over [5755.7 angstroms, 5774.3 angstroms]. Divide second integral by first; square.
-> 0.87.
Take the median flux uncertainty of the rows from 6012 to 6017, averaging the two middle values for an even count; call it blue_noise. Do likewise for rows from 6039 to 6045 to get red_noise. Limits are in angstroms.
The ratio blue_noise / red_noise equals 1.0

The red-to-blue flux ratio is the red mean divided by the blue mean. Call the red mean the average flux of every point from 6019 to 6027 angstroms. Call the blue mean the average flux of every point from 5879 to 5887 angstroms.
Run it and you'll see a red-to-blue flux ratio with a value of 1.11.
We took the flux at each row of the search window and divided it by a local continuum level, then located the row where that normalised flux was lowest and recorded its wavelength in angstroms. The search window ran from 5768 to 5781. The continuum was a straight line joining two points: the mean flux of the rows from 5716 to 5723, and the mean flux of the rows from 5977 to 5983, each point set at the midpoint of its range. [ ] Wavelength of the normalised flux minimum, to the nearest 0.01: 5774.93 angstroms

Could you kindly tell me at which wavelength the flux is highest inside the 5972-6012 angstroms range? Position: 6005.46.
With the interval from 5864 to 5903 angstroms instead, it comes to 5902.64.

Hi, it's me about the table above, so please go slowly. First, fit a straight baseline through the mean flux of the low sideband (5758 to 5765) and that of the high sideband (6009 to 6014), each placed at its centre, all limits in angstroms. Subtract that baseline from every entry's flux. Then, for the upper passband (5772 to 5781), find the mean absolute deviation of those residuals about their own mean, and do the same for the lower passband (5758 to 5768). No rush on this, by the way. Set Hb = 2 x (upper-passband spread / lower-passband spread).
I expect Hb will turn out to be 1.9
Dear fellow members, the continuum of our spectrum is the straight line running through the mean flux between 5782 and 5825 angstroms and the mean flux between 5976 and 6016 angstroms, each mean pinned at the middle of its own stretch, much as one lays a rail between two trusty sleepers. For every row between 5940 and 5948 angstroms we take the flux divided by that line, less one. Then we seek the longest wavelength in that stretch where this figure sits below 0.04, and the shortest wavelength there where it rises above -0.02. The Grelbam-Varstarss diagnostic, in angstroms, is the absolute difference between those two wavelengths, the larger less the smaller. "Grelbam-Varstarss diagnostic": 6.8 angstroms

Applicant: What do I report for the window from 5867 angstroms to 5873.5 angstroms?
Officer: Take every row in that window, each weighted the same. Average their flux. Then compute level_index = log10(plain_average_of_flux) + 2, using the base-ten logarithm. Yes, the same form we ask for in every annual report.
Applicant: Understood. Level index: 2.71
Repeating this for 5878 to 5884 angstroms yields 2.73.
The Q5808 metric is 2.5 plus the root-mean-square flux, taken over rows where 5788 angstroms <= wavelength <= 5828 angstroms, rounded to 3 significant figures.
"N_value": 8.32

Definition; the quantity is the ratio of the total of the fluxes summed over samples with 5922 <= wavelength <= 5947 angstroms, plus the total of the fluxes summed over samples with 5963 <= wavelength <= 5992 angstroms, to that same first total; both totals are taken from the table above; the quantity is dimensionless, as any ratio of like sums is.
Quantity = 2.1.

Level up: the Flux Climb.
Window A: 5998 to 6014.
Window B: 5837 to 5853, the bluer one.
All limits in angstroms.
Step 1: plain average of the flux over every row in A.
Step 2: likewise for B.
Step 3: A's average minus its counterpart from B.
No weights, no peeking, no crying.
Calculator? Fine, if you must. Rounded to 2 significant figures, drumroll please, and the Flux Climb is 1.3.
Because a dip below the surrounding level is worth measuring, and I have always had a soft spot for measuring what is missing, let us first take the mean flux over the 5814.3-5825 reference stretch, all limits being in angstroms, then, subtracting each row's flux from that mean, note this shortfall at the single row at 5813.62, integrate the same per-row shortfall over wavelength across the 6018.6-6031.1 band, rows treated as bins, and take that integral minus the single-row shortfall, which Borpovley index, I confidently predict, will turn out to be -9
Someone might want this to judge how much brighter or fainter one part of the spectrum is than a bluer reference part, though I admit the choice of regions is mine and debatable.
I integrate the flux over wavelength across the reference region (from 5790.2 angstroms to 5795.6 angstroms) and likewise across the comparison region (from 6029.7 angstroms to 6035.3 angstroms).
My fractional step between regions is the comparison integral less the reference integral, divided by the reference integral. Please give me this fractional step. 0.13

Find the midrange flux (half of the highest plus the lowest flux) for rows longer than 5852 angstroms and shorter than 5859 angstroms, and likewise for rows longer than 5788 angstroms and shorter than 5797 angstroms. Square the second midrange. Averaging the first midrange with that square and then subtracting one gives 17.0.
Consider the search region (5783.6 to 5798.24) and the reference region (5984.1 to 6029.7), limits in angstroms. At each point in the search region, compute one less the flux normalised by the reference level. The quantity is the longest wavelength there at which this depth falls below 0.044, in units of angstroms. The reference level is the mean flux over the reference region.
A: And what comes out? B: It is 5793.57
